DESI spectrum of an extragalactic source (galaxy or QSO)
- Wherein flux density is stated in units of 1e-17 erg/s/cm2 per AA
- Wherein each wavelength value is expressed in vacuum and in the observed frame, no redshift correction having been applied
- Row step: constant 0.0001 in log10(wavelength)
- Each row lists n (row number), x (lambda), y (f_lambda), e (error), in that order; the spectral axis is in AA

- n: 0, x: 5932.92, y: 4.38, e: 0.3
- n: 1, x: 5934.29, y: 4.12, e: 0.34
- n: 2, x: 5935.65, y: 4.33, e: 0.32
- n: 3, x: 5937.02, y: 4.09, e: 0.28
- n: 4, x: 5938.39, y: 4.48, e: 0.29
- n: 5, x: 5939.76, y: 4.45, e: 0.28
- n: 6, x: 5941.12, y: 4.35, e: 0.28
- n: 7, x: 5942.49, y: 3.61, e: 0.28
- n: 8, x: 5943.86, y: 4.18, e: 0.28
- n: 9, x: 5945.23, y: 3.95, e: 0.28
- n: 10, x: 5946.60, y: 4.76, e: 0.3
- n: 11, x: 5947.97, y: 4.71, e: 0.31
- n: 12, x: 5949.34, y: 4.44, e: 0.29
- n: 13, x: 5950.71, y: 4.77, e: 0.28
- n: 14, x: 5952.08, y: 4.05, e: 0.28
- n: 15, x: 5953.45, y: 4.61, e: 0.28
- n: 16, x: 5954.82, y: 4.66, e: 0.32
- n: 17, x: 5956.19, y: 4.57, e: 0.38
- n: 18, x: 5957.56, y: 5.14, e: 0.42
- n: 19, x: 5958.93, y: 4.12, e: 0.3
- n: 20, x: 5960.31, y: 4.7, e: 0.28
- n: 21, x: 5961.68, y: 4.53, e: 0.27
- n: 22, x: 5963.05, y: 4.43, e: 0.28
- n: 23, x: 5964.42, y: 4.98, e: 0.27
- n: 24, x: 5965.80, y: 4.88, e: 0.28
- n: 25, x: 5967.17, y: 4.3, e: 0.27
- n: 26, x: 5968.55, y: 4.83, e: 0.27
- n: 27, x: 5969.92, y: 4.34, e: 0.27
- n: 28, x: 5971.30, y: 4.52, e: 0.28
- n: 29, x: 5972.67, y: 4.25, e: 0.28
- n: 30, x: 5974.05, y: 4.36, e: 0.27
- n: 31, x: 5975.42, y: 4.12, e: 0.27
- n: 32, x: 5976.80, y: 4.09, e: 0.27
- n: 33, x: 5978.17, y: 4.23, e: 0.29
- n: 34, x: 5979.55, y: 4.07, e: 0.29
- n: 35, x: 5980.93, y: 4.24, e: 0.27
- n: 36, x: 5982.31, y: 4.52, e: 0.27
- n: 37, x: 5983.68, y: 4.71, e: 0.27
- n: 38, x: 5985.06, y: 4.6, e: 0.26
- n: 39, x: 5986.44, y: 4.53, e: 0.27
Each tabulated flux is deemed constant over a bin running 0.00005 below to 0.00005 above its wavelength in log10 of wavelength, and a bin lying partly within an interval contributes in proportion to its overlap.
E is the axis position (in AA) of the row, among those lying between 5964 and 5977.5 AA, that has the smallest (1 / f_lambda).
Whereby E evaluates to 5964.42 AA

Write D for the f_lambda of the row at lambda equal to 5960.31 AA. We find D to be 4.7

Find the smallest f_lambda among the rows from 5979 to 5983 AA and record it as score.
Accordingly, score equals 4.07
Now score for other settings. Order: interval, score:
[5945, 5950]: 3.95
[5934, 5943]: 3.61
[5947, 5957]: 4.05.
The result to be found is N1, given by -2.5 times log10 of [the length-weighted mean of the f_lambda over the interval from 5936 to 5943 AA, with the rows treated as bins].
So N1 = -1.56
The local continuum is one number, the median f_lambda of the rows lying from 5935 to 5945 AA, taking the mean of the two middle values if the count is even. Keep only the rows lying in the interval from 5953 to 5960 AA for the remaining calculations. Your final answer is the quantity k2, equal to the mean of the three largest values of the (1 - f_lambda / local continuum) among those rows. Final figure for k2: -0.02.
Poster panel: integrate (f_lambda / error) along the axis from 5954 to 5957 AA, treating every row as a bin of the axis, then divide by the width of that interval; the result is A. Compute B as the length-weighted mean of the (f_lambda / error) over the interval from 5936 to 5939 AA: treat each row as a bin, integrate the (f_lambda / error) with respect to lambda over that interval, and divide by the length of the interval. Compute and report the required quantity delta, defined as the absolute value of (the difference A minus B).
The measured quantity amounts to 1.4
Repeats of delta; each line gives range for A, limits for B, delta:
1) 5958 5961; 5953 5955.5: 0.4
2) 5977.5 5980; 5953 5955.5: 1.1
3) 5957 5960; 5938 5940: 2.2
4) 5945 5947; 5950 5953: 0.8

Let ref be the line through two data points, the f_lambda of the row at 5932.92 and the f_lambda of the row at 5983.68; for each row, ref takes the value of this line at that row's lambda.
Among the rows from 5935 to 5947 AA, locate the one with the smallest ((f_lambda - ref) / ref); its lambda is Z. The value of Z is 5942.49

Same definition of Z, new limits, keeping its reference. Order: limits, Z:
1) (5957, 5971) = 5958.93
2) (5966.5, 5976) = 5975.42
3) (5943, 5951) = 5945.23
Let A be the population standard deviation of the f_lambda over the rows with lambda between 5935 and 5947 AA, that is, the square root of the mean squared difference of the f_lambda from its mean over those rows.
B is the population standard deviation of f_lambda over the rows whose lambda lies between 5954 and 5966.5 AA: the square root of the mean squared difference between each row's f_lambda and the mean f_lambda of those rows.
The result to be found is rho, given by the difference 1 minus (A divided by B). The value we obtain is -0.1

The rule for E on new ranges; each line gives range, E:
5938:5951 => 5950.71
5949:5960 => 5957.56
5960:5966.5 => 5964.42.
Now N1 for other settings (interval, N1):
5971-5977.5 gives -1.57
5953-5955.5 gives -1.67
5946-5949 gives -1.68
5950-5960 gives -1.65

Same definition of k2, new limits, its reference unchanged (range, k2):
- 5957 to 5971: 0.02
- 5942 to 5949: 0.10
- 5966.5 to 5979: 0.04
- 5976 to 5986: 0.05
